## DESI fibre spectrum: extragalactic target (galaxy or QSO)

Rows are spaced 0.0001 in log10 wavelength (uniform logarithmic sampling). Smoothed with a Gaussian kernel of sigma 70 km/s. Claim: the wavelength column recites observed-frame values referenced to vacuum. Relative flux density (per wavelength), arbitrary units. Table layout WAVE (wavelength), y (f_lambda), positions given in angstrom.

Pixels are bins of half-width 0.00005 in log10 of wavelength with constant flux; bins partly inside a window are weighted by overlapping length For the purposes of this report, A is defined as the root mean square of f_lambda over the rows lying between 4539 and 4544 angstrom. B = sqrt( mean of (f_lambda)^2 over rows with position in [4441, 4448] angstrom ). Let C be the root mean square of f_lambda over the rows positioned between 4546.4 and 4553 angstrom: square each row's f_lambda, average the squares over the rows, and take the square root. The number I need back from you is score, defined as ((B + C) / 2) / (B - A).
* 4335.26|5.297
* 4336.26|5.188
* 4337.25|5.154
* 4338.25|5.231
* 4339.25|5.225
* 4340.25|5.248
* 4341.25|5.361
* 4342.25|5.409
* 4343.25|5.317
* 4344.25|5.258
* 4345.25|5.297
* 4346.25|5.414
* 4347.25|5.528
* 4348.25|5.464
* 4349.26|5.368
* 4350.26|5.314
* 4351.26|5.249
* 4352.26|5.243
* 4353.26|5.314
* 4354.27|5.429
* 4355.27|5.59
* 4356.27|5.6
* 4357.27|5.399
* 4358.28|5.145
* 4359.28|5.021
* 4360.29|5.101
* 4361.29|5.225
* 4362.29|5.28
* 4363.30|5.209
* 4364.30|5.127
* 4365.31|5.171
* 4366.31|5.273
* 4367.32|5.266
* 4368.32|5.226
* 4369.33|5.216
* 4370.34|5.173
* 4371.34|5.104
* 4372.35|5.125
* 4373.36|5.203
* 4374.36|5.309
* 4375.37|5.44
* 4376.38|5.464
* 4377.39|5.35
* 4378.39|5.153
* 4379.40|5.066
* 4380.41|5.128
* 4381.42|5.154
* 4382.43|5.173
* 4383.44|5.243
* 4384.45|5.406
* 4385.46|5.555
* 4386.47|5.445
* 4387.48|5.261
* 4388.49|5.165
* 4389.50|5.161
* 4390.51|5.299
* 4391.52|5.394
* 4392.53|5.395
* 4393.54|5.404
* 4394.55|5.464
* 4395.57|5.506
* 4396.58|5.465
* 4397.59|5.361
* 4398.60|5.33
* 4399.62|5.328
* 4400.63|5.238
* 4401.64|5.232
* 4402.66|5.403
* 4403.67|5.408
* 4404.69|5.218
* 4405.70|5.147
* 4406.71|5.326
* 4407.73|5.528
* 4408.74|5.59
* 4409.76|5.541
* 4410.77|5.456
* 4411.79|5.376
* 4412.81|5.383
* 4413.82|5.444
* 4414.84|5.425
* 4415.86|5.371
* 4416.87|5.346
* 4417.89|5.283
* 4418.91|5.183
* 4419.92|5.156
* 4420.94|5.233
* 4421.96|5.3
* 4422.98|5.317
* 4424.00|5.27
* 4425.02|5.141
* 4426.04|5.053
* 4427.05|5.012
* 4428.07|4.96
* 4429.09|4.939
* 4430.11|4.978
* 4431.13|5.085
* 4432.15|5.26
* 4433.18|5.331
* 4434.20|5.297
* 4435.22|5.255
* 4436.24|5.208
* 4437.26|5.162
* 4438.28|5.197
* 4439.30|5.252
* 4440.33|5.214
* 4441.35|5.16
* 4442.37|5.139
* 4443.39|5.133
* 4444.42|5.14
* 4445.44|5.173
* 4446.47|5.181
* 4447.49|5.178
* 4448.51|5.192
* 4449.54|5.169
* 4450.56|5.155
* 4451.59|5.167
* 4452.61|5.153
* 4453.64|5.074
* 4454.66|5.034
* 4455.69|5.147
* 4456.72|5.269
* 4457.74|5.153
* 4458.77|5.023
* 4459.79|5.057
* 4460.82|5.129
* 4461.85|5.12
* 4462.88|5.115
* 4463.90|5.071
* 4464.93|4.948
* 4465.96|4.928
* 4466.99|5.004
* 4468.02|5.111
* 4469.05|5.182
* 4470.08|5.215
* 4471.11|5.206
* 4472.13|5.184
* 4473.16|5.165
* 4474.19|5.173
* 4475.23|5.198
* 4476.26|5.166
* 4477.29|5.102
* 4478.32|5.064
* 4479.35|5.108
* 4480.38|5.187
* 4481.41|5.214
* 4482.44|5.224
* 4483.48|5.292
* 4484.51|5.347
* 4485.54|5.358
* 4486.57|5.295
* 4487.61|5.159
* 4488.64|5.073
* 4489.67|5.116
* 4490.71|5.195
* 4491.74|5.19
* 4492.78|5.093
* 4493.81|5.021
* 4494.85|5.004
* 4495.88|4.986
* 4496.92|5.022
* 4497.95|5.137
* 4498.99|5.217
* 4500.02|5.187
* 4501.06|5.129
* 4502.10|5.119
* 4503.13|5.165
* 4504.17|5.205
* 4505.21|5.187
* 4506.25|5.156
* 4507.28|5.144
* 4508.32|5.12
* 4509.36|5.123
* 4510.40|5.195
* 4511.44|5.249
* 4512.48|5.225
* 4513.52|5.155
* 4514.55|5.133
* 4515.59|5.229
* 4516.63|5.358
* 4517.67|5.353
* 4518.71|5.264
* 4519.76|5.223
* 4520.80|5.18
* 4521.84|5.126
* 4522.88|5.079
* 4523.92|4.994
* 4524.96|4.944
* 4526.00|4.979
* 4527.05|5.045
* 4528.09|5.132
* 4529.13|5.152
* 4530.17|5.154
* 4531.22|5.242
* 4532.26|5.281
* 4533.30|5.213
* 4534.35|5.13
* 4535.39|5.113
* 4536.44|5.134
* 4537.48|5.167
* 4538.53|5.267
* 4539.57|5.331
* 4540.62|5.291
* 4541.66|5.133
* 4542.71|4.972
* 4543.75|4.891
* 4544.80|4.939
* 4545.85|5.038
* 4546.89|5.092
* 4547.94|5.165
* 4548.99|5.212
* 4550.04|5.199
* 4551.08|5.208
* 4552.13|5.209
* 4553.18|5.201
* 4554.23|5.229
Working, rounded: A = 5.13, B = 5.16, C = 5.18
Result 165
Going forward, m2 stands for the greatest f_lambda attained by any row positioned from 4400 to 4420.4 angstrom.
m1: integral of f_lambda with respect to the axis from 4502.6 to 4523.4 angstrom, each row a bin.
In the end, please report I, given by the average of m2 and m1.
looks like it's 56.8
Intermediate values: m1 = 108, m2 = 5.59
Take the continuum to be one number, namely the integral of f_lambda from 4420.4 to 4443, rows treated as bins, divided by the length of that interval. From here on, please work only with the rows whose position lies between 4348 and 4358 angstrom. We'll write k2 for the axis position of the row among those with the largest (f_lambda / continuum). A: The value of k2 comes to 4356.27 angstrom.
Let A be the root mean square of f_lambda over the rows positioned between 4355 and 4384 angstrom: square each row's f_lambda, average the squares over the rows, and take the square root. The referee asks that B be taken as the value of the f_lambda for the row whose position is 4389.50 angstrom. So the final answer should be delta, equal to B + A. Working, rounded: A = 5.24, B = 5.161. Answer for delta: 10.4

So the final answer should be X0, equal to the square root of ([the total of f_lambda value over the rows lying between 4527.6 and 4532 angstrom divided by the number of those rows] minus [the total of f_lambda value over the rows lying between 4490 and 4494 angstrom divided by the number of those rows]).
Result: 0.21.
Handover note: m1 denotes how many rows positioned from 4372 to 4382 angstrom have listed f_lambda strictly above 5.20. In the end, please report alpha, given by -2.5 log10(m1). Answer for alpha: -1.7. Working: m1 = 5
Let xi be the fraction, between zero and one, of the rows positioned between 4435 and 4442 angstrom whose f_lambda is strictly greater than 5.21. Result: 0.4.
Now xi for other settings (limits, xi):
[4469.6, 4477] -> 0.1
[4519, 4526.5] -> 0.1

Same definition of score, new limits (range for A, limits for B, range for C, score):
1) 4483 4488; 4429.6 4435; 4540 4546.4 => -52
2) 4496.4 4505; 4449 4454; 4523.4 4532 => -1208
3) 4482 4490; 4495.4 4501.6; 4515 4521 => -43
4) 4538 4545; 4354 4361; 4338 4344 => 25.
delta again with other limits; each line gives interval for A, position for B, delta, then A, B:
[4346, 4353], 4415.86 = 10.7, 5.37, 5.371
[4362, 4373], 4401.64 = 10.4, 5.20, 5.232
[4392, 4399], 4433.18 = 10.7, 5.42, 5.331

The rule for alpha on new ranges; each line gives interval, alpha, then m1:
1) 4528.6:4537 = -1.2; 3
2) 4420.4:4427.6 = -1.5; 4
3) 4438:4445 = -0.8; 2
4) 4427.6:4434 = -0.8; 2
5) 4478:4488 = -1.9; 6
